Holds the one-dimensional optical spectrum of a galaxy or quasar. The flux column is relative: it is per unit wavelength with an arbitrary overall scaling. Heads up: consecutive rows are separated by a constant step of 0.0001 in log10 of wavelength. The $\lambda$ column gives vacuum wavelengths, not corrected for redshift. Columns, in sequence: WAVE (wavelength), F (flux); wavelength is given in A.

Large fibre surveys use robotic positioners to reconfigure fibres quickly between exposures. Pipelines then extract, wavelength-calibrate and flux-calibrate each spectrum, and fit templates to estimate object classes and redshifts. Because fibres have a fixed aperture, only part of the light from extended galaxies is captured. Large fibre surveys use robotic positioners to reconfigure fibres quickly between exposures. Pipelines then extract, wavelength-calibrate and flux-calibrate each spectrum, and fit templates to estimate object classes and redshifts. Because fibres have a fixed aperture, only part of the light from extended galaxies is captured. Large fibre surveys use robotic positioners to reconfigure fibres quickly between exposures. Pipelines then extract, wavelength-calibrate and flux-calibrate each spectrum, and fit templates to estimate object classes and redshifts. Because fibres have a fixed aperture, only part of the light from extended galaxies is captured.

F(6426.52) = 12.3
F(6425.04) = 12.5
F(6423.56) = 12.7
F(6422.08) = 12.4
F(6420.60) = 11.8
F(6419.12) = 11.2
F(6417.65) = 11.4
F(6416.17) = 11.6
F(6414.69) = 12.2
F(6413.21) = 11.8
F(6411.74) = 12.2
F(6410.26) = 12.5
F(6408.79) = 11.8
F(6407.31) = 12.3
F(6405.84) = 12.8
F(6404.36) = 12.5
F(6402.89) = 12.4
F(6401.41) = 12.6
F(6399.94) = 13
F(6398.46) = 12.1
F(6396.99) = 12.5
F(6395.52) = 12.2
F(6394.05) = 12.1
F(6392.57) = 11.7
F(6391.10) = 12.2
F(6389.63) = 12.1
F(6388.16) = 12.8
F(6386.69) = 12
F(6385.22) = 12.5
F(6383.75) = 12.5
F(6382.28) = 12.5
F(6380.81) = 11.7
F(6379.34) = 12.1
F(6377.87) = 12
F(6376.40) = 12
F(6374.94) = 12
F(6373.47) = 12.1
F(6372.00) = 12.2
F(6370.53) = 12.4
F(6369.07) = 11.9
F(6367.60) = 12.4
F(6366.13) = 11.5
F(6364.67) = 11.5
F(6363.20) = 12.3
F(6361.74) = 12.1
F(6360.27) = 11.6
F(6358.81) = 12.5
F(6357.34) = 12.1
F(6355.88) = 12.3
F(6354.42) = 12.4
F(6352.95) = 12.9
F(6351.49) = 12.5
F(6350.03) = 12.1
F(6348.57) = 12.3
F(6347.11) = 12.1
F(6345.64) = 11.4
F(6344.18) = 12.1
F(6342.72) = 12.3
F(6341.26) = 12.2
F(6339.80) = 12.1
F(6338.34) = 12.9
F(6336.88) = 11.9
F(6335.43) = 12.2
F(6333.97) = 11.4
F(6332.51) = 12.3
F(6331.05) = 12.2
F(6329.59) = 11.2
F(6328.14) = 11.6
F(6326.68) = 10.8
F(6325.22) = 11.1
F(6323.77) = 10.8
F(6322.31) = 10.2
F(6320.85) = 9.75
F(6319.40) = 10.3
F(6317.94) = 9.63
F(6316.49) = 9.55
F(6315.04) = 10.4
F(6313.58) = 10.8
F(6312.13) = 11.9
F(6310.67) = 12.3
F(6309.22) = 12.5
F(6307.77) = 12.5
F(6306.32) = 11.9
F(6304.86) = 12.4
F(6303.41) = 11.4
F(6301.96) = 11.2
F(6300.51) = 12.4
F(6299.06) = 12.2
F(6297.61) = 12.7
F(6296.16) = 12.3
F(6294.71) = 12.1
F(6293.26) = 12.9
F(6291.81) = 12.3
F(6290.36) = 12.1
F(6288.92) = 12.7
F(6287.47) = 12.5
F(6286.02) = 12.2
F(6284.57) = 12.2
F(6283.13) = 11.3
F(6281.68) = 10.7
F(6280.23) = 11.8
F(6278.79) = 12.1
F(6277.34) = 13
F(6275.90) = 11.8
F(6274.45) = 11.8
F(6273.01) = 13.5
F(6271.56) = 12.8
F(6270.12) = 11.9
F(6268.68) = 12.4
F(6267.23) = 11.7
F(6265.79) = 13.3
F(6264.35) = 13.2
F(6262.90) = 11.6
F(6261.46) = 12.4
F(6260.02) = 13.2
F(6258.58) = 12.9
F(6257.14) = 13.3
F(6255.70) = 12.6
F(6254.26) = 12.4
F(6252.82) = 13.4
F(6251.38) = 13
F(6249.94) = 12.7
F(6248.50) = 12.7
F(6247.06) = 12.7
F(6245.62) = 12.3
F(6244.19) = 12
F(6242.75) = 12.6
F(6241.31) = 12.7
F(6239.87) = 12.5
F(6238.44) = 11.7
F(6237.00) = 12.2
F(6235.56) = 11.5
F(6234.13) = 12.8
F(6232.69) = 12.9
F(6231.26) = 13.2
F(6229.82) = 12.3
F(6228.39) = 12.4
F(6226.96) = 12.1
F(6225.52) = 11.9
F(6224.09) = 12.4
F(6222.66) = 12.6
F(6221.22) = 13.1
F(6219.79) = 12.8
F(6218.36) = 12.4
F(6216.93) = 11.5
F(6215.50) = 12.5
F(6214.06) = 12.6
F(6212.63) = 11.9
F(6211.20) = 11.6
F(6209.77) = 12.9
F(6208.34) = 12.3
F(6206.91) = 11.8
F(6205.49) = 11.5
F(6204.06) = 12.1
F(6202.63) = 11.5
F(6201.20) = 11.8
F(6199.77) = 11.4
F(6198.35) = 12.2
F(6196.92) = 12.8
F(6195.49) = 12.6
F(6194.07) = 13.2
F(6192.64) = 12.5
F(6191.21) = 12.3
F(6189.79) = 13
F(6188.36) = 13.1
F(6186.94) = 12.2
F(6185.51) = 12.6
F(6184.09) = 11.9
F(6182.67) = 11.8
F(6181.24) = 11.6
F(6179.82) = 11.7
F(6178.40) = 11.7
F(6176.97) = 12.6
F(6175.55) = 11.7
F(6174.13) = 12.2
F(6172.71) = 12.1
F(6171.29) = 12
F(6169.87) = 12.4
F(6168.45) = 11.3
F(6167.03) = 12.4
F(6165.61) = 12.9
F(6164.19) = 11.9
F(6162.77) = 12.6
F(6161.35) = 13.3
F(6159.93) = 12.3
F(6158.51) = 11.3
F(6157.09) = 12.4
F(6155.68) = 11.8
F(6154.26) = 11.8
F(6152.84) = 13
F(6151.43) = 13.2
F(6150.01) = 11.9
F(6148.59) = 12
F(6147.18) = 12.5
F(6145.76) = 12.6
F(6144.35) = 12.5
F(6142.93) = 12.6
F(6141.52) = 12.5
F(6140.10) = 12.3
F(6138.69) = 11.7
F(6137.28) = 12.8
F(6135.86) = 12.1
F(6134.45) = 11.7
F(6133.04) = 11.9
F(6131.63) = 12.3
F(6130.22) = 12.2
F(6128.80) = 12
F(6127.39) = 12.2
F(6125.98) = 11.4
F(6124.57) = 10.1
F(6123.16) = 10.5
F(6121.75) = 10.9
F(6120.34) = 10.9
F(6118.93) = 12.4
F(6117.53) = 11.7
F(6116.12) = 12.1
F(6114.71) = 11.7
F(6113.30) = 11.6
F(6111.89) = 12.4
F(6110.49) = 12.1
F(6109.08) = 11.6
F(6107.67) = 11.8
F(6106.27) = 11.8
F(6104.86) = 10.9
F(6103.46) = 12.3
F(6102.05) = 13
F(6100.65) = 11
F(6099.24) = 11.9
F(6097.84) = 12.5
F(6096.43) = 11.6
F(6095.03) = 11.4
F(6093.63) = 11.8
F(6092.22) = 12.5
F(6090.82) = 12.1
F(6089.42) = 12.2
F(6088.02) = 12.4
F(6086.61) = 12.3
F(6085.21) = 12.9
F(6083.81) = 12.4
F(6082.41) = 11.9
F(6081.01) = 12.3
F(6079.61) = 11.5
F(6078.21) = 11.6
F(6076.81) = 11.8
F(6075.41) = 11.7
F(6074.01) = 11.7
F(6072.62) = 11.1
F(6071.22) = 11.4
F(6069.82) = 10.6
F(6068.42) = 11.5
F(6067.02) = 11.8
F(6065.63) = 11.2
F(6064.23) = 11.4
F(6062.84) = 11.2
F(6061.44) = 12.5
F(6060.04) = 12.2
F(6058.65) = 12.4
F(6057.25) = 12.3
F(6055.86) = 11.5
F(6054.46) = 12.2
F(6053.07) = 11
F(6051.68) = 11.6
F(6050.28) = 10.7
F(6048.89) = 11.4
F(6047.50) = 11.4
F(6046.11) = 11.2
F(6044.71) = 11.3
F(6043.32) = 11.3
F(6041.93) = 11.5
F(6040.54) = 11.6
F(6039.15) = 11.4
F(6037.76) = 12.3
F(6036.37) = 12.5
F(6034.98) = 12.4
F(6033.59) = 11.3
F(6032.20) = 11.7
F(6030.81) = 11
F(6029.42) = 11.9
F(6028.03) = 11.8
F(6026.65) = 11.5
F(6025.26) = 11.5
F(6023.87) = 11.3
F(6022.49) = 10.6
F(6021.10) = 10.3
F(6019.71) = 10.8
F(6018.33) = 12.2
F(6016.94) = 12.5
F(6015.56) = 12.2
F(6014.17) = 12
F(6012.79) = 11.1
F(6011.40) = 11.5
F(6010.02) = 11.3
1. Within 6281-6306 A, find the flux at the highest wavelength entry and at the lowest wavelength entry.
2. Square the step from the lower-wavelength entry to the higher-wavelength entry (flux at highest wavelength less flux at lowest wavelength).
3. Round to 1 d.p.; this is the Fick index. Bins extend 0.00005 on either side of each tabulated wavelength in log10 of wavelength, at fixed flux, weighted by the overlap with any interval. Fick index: 2.9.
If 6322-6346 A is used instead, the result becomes 1.4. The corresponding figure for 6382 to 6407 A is 0.1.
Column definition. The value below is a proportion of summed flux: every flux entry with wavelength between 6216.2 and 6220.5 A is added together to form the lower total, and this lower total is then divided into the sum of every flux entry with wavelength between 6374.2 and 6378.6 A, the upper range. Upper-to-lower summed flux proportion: 0.98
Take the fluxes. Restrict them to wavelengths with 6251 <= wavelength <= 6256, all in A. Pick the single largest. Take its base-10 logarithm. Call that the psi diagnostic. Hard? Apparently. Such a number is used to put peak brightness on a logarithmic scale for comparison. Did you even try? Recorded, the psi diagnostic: 1.13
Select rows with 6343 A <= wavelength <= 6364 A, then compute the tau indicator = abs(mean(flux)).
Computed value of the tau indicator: 12.2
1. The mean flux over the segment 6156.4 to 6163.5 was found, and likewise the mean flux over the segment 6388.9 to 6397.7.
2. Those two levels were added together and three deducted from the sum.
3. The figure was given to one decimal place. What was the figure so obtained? 21.5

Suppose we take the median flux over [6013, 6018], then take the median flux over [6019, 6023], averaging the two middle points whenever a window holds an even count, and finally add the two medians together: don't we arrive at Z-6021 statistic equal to 22.8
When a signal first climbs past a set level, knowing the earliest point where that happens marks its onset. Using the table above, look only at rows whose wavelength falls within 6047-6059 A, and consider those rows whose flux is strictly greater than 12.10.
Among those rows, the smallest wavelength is 6054.46 A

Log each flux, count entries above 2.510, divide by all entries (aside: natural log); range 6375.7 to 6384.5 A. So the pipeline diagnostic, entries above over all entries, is 0.33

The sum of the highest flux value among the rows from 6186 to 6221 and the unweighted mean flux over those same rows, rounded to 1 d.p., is 25.5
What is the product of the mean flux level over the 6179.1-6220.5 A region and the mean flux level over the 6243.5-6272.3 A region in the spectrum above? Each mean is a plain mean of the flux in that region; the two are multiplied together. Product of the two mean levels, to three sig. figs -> 154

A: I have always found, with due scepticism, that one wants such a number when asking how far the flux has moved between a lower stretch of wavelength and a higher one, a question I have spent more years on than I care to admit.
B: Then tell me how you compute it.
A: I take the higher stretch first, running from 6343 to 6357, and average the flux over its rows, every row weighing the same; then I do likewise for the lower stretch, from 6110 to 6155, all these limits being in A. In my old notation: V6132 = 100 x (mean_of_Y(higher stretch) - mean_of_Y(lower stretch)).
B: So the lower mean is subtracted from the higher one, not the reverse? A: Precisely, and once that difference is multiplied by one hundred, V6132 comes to 25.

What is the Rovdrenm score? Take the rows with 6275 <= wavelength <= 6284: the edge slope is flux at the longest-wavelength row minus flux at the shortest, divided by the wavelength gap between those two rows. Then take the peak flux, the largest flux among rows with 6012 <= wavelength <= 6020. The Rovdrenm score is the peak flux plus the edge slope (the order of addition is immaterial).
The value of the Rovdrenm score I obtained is 12.4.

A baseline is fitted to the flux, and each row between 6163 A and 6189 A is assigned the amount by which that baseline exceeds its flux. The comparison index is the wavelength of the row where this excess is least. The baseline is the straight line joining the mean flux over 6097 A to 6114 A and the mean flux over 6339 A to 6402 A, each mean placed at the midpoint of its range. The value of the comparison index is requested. 6188.36 A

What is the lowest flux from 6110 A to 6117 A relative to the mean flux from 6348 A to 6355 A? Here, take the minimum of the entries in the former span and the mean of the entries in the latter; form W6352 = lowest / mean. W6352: 0.93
